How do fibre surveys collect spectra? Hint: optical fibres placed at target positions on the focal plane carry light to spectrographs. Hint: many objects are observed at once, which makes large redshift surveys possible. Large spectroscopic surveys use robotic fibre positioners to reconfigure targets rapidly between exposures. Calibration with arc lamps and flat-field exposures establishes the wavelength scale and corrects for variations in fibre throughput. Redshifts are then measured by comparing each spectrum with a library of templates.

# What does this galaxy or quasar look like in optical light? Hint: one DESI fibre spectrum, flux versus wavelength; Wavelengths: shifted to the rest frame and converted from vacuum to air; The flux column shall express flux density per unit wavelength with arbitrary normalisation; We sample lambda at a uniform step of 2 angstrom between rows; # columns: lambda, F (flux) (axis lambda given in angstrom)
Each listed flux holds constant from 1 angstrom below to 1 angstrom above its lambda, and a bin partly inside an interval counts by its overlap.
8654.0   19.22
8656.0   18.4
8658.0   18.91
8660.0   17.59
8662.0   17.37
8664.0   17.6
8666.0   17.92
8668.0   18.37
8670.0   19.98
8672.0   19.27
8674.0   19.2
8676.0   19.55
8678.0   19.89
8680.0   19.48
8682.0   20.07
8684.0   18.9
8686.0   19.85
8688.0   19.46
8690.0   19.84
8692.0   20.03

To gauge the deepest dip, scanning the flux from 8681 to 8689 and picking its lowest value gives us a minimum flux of 18.9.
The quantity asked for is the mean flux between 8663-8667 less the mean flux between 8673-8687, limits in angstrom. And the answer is -1.8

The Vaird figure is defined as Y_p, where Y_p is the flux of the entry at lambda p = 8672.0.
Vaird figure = 19.27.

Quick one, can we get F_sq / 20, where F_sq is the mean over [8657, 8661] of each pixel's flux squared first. 16.7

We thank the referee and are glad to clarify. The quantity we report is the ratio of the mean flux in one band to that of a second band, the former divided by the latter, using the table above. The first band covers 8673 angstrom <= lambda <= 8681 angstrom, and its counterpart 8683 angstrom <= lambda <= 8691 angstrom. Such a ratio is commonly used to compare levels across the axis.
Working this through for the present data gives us 1.001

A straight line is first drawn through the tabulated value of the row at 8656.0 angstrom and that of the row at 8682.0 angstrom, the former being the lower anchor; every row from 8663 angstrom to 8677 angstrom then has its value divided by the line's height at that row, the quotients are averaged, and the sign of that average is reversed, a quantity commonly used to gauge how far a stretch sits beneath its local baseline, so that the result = -0.976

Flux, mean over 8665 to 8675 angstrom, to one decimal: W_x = 18.9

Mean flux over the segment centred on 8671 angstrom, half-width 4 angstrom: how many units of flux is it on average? 19.2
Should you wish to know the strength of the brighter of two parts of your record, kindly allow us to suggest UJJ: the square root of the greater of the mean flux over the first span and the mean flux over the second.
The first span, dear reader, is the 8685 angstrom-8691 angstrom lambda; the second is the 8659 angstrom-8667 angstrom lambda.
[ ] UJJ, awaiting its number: 4.44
